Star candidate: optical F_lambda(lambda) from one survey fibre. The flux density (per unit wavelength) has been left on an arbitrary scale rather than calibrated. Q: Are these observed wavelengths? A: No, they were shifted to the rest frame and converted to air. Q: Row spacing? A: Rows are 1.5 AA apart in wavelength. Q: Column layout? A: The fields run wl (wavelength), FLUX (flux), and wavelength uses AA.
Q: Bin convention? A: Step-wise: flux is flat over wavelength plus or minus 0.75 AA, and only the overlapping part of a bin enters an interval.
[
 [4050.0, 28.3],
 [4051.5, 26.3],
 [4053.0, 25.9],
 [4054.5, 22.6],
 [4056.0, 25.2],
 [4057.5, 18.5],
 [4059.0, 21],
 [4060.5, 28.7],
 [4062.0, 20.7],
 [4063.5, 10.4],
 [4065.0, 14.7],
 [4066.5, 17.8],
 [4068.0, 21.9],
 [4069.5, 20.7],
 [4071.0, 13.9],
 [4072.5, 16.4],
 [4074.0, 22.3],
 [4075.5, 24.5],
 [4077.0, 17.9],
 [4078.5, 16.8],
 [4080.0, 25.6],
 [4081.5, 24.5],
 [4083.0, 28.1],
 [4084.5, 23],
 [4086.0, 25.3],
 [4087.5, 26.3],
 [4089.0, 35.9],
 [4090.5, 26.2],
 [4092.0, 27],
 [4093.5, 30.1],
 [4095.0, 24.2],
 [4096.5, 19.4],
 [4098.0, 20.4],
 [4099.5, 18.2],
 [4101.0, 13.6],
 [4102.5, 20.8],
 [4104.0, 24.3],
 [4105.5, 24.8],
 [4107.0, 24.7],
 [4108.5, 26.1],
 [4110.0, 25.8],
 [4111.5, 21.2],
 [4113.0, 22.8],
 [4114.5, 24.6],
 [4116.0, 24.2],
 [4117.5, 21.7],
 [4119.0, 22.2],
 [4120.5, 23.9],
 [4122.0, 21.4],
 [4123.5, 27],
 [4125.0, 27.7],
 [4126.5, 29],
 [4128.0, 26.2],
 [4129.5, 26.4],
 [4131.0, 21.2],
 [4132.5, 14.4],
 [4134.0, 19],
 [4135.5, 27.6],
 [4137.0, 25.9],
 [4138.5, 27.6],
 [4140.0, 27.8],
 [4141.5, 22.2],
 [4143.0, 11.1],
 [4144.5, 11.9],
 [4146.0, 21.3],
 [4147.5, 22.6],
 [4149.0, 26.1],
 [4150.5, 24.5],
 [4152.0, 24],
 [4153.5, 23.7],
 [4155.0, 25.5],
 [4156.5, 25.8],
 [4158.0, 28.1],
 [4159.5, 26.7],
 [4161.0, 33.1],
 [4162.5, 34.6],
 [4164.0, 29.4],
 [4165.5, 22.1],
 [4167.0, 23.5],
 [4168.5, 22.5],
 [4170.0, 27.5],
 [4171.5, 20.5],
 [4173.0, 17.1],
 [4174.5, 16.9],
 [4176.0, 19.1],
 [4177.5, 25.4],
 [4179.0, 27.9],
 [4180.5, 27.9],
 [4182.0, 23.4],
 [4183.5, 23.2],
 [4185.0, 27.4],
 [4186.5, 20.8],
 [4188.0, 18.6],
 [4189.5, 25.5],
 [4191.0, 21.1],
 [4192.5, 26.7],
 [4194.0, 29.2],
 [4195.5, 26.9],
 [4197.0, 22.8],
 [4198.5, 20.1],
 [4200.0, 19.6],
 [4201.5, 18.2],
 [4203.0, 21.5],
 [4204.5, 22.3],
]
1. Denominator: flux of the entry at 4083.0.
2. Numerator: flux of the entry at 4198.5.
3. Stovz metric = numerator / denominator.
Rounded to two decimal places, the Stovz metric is 0.72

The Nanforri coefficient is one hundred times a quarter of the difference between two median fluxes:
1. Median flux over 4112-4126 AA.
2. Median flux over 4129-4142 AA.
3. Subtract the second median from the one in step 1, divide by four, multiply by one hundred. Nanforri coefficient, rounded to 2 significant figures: -50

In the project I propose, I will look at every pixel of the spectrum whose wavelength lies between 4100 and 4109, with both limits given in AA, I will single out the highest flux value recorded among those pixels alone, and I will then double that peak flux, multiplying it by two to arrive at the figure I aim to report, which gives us 52.2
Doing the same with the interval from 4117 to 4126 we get 55.4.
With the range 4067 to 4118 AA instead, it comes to 71.8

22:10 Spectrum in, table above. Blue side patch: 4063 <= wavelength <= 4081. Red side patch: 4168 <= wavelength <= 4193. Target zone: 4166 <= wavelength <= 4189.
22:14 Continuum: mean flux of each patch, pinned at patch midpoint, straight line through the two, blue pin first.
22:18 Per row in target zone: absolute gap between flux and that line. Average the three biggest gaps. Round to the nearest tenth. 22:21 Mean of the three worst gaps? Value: 5.5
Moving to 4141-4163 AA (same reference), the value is 11.2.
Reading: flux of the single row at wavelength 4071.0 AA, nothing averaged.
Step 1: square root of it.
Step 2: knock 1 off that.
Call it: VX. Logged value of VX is 2.7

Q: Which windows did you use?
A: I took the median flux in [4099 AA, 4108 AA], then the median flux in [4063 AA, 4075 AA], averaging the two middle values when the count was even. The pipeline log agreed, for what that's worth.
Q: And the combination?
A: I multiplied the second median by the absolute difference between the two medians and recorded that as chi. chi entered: 93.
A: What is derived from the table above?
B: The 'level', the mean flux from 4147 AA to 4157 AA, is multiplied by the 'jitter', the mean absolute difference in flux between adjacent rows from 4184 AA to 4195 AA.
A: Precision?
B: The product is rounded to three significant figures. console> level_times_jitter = 116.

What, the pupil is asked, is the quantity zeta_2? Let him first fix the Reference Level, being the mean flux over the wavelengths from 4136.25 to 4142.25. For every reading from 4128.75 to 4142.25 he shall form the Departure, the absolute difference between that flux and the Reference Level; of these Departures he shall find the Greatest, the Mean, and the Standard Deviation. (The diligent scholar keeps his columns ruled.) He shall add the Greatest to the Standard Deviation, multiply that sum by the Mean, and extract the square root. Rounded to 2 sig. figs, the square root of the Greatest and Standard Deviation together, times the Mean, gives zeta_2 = 7.4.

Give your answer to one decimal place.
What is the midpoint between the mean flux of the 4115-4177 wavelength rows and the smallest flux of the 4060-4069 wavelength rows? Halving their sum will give 17.1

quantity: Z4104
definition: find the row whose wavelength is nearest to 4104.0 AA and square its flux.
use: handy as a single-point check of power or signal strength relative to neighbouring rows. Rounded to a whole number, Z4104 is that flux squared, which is 590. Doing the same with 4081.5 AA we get 600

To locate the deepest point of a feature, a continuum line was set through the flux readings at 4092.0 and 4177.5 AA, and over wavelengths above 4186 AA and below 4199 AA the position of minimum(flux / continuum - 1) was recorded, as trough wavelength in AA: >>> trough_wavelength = 4188.0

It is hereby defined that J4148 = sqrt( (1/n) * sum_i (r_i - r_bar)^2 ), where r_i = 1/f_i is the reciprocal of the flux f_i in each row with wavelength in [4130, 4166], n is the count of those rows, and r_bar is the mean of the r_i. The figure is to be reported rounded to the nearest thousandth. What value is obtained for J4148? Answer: 0.015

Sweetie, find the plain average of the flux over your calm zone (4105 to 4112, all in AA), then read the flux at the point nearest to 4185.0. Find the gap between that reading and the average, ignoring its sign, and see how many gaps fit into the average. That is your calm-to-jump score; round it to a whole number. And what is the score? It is 9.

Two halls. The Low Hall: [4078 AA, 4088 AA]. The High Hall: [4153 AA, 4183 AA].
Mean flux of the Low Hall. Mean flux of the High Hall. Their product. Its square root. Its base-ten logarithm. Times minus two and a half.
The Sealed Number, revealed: -3.48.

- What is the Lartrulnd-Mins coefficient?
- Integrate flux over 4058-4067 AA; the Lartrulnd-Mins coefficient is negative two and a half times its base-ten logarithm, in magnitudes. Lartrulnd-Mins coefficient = -5.58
